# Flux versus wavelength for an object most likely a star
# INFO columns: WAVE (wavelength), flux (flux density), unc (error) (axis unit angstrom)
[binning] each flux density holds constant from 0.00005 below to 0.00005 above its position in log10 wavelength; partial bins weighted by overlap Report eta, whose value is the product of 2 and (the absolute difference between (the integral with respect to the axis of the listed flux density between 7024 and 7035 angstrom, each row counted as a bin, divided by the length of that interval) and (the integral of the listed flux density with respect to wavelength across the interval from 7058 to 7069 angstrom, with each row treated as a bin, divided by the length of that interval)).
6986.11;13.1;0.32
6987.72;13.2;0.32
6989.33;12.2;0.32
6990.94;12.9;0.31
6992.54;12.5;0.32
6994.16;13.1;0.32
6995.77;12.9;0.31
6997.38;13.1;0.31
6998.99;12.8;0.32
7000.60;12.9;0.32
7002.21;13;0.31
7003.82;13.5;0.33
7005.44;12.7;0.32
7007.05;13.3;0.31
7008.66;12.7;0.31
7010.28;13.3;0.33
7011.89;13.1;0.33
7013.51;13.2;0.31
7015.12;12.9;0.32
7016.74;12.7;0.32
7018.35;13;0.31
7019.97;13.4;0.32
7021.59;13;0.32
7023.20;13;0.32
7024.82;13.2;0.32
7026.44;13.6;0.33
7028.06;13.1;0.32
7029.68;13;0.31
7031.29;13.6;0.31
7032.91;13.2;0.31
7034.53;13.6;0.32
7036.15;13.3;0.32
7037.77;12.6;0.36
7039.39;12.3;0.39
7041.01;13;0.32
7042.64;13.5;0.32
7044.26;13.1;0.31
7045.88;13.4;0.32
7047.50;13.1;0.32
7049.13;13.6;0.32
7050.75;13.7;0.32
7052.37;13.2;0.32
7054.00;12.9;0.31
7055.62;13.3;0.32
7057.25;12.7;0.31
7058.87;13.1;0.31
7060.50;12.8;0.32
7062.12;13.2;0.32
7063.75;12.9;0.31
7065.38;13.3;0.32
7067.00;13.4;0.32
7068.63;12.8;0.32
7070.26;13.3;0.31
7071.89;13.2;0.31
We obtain 0.47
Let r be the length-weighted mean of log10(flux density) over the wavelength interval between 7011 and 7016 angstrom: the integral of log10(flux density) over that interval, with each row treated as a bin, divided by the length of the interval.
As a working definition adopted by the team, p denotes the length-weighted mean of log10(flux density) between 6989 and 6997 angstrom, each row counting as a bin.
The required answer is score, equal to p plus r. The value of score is 2.22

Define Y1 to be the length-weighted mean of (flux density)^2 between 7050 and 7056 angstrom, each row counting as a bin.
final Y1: 176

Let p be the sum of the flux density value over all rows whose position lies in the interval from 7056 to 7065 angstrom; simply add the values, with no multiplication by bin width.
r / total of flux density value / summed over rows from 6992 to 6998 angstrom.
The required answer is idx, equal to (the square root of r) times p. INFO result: 465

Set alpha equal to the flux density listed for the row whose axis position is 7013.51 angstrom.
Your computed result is 13.2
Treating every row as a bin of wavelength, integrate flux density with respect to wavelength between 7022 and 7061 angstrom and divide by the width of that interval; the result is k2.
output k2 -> 13.2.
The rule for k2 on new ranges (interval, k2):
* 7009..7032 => 13.1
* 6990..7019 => 13.0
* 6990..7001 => 12.9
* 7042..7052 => 13.4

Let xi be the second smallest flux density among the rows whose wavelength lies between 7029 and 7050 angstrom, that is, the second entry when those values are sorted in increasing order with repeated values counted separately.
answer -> 12.6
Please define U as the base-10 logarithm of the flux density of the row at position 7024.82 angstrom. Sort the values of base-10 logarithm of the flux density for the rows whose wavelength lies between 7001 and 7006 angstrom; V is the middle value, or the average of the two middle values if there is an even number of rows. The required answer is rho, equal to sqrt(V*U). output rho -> 1.12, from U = 1.12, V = 1.11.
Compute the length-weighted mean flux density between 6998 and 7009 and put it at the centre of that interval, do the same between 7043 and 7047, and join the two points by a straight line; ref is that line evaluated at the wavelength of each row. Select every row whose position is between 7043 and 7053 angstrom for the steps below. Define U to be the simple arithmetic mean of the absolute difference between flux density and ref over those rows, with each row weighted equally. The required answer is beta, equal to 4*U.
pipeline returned 0.9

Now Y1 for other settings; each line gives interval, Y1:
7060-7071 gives 172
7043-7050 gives 177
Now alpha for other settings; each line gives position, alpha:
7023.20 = 13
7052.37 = 13.2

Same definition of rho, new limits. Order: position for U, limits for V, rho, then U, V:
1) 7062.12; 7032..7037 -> 1.12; 1.12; 1.12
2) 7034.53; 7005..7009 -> 1.12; 1.13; 1.10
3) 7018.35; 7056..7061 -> 1.11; 1.11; 1.11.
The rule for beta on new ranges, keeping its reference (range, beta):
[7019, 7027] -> 0.8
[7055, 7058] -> 1.5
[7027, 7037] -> 0.7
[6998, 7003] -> 0.4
